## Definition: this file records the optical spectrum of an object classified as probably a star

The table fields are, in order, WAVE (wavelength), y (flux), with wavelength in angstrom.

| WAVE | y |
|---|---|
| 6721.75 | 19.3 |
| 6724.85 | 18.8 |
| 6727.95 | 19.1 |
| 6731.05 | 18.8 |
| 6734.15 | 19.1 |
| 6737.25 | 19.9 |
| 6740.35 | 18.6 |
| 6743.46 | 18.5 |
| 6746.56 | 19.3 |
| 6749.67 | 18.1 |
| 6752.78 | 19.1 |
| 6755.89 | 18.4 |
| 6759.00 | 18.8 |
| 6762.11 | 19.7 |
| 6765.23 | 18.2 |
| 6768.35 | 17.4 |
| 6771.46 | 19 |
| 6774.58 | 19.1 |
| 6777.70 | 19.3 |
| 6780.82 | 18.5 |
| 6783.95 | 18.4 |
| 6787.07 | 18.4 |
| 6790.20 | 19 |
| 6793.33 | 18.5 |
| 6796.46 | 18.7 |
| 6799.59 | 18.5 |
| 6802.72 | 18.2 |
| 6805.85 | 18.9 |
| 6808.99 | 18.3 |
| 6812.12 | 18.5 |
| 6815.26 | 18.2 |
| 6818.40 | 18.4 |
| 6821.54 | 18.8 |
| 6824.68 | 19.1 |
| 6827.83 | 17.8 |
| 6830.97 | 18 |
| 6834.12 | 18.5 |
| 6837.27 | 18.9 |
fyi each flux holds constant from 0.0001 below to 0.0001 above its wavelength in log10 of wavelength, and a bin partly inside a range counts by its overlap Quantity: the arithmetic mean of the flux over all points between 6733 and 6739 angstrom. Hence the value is 19.5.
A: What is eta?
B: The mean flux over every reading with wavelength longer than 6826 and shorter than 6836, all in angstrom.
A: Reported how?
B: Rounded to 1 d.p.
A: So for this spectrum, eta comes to 18.1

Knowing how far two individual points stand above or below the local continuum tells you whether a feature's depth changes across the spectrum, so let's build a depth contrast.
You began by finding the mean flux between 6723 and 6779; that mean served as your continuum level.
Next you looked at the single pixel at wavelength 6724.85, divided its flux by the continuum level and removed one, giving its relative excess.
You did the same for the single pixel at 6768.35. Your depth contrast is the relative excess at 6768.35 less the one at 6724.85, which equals -0.07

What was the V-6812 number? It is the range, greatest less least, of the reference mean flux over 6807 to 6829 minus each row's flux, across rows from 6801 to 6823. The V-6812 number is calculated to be 0.7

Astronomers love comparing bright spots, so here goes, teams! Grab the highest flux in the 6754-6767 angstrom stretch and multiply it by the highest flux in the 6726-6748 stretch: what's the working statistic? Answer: 392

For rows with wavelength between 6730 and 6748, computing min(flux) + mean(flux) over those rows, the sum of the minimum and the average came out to 37.5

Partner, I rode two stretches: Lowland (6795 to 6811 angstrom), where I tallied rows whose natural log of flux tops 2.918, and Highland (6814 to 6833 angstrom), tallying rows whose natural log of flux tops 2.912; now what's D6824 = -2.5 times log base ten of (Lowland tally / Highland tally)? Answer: 0.44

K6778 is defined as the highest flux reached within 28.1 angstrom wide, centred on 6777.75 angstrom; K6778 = 19.3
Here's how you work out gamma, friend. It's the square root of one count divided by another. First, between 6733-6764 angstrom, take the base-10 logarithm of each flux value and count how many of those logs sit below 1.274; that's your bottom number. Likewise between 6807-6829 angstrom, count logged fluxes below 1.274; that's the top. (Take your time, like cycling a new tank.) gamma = 1.12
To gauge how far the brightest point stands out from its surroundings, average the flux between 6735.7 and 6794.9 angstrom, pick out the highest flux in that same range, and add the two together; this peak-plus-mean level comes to 38.6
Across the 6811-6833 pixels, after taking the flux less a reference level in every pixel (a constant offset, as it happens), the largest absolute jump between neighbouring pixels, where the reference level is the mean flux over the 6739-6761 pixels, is 1.3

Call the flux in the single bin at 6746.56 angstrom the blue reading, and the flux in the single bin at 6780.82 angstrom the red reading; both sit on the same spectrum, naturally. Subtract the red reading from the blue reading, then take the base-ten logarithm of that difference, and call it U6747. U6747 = -0.1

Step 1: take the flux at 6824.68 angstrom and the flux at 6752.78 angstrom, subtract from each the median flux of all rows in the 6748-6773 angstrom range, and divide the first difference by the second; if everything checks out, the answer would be 1.0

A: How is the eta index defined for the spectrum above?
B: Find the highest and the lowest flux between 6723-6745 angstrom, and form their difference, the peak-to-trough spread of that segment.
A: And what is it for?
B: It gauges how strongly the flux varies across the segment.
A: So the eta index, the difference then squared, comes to 2.0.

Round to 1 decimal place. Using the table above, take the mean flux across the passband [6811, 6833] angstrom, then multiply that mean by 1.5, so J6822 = 27.6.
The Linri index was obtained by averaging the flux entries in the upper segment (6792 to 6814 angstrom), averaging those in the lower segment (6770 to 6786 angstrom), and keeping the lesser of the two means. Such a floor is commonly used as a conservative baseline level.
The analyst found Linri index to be 18.5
